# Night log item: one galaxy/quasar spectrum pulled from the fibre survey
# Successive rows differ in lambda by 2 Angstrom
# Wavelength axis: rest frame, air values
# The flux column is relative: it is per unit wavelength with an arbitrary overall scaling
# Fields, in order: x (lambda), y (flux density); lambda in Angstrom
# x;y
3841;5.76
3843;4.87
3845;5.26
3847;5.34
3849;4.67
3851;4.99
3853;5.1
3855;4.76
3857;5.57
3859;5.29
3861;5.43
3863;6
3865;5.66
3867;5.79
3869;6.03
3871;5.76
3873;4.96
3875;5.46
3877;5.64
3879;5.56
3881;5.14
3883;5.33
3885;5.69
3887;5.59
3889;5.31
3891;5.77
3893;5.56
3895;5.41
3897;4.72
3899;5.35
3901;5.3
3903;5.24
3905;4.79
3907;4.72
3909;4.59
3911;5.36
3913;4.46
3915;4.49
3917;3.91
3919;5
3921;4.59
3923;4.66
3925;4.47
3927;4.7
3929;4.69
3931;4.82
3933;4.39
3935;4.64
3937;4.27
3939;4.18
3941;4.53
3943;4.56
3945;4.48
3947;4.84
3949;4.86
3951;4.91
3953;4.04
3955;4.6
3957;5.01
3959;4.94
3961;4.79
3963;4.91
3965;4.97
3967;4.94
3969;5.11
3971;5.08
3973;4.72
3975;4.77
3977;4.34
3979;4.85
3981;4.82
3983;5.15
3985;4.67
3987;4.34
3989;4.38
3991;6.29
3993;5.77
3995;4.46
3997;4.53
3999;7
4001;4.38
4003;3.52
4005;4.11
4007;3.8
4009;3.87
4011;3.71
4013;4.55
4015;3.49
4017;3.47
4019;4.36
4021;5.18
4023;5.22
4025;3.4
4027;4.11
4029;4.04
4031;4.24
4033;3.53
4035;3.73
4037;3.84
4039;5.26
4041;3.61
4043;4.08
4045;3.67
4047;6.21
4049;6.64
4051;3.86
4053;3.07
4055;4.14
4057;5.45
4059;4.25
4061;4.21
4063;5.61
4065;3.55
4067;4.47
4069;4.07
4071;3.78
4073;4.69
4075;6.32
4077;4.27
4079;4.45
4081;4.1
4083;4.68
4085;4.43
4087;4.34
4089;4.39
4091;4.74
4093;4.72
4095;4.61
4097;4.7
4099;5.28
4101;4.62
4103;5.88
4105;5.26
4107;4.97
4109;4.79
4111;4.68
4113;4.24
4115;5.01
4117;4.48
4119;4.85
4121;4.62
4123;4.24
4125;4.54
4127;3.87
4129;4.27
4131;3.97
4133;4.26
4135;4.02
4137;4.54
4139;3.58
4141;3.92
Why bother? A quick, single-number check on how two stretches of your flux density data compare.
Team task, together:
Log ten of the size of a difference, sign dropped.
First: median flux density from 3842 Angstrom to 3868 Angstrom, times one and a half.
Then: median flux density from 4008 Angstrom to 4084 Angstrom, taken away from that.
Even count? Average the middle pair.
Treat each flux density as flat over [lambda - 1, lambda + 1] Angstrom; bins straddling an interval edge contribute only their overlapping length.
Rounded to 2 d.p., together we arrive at 0.58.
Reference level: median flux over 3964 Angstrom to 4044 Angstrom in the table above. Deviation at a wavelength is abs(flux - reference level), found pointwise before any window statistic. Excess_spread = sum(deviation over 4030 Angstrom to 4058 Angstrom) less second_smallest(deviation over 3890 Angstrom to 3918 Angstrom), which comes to 12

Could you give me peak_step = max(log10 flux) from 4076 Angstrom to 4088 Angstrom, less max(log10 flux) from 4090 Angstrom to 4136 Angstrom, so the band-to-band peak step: -0.10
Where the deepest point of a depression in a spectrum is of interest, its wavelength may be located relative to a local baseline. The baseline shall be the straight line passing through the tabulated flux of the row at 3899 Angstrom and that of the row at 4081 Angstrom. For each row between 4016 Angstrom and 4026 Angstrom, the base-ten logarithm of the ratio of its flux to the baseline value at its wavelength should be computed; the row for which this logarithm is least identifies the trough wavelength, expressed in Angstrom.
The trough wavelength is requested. 4025 Angstrom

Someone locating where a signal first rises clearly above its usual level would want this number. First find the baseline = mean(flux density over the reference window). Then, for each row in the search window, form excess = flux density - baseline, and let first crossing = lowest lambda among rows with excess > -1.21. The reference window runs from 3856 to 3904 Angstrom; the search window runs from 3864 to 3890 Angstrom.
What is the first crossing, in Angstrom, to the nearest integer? 3865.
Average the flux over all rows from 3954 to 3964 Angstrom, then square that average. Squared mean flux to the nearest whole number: 24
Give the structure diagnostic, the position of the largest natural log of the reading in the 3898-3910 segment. 3899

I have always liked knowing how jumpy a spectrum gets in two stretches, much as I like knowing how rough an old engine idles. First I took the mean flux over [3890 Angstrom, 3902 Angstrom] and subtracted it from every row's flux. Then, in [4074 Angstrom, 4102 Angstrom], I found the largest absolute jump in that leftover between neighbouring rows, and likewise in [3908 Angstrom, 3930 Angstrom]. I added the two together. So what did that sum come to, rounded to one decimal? 3.1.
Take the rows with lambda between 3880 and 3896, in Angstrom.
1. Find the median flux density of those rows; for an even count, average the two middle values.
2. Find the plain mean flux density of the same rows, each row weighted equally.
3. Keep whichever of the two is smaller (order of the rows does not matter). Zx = 5.5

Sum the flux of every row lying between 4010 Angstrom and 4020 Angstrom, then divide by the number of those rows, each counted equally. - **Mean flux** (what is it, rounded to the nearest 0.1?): 3.9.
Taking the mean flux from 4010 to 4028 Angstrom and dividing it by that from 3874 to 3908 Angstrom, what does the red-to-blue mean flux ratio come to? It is 0.78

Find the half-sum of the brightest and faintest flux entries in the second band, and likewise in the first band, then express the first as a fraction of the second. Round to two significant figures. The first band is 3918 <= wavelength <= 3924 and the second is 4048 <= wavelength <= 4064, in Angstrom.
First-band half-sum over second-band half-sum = 0.99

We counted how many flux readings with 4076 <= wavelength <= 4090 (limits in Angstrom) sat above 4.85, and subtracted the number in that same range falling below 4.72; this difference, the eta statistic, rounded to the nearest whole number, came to -7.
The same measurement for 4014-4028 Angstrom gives -3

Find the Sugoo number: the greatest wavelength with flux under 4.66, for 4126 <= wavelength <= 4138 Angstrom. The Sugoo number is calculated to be 4137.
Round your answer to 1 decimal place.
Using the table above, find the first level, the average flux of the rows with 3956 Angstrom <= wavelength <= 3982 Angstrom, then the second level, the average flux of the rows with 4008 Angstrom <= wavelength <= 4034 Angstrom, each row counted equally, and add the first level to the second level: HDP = 9.0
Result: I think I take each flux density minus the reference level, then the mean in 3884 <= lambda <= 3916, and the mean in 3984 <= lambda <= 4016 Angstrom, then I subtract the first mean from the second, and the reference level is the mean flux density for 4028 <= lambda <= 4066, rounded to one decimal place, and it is -0.6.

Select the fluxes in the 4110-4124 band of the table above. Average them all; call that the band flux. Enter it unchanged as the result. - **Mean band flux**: 4.59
